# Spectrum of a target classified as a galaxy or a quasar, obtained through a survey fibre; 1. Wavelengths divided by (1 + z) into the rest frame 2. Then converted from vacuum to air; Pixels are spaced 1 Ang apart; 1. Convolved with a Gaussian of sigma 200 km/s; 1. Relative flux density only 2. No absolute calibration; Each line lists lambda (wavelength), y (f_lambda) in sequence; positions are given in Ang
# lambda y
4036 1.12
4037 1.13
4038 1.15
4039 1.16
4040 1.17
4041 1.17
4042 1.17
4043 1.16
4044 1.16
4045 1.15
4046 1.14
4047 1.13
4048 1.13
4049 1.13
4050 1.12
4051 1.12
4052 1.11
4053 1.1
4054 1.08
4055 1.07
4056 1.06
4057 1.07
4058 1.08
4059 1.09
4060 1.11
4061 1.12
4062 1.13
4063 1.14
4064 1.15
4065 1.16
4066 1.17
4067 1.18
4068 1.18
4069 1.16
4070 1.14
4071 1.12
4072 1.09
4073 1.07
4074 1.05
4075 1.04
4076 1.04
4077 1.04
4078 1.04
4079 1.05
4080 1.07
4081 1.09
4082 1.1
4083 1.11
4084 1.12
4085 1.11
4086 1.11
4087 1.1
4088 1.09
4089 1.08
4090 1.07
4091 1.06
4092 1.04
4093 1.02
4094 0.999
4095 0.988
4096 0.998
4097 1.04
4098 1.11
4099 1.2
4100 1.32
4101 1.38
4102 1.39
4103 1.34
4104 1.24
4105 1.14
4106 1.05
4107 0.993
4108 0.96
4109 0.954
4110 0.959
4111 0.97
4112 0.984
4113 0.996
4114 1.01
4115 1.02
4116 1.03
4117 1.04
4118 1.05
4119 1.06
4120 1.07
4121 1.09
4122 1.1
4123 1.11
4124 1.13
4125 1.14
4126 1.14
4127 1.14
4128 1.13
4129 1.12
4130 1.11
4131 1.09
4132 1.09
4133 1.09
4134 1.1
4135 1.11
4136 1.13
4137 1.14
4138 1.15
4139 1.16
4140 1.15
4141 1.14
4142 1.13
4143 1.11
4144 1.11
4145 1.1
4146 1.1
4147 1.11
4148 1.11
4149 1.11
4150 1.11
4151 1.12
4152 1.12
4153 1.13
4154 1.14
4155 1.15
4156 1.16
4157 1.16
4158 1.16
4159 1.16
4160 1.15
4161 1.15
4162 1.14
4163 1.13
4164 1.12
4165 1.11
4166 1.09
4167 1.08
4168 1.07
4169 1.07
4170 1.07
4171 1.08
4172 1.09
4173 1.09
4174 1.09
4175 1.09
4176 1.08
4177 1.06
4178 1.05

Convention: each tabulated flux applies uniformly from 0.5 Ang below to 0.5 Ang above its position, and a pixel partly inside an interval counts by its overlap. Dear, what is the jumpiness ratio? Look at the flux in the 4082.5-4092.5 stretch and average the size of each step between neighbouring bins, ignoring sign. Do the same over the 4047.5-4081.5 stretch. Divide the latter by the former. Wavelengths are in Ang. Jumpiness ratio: 1.2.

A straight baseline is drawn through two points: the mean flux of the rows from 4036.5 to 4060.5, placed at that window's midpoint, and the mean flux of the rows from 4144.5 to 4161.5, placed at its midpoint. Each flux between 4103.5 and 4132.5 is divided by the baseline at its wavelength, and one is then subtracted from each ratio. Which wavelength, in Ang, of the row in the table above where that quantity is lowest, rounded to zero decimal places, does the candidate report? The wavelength 4109 Ang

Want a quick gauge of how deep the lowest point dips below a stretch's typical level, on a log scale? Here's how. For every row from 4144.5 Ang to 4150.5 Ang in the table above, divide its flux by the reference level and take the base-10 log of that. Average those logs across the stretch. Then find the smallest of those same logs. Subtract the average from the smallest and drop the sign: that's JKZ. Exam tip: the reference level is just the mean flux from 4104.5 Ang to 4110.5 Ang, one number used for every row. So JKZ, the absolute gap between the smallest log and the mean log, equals 0.0026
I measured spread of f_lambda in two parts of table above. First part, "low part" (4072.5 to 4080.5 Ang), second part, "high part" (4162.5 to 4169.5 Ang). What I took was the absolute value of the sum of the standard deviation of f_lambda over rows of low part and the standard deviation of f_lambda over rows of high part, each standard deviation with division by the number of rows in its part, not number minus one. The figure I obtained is 0.03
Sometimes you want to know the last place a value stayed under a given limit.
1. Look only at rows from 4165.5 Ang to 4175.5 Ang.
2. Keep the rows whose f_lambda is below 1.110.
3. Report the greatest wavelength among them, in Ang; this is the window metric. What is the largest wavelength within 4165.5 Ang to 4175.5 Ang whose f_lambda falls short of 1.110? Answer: 4175 Ang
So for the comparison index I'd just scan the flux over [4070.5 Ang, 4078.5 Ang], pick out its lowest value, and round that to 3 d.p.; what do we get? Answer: 1.040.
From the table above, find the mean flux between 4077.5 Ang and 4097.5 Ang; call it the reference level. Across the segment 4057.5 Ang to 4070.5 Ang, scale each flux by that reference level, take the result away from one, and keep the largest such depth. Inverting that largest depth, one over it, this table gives -68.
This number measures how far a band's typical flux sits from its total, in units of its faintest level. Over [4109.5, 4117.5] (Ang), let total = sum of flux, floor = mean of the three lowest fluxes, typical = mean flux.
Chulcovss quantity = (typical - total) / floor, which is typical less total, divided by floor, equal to -7.22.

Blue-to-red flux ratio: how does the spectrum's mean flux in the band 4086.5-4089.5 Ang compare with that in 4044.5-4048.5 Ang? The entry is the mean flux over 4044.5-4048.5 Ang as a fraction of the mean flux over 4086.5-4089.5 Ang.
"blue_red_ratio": 1.04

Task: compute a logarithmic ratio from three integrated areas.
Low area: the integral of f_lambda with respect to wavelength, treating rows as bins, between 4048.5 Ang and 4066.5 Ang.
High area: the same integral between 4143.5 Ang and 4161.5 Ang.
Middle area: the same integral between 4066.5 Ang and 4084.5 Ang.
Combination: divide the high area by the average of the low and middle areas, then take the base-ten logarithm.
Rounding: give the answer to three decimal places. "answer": 0.011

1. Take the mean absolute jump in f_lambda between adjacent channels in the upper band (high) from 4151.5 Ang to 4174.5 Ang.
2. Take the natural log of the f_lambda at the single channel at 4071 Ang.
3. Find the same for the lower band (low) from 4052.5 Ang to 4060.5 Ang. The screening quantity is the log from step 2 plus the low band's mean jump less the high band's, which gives 0.12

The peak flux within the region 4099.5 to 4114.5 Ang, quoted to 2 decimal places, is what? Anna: 1.39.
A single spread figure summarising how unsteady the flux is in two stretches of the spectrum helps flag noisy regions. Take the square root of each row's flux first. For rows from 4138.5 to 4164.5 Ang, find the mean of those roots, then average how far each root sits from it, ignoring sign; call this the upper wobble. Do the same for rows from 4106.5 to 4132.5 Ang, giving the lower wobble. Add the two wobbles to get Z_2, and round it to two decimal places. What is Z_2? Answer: 0.04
